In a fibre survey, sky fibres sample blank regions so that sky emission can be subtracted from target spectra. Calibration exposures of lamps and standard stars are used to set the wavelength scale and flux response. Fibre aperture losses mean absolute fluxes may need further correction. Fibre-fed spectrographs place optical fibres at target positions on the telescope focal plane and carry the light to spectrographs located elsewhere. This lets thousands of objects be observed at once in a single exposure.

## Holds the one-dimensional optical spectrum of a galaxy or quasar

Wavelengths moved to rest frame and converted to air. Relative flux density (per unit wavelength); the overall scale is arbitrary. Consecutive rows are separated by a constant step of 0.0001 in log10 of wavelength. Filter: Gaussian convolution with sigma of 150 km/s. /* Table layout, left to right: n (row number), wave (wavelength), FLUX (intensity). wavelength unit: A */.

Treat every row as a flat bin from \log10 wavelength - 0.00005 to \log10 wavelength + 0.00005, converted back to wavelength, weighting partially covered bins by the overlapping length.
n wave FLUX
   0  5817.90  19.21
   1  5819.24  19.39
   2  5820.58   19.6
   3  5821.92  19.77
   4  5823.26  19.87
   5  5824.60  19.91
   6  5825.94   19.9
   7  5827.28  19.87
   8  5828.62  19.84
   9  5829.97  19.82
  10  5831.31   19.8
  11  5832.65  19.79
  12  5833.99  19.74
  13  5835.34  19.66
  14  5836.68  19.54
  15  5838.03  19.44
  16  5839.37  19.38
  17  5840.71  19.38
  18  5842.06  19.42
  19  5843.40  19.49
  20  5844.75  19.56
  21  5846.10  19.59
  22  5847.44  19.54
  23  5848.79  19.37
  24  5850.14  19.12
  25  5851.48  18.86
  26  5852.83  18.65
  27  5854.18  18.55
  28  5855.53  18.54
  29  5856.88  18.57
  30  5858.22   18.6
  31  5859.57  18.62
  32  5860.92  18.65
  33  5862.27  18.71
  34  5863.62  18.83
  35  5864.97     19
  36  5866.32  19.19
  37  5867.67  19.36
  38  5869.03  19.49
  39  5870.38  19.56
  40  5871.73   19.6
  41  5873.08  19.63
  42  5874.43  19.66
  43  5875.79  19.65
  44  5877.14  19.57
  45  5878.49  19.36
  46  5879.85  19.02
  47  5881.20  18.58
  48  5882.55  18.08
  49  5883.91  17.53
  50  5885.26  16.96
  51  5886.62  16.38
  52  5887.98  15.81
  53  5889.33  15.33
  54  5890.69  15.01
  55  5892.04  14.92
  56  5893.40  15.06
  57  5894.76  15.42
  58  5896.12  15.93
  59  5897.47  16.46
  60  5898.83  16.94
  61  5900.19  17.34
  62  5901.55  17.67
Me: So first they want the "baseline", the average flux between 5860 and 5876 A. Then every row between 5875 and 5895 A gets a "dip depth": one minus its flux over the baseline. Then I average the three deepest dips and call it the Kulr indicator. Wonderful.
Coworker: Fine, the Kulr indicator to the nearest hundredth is 0.22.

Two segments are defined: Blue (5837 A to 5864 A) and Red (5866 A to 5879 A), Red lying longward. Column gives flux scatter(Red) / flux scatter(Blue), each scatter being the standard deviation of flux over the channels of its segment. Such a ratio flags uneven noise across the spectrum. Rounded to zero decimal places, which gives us 0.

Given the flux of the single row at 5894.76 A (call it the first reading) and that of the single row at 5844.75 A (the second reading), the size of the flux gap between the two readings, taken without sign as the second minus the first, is 4.1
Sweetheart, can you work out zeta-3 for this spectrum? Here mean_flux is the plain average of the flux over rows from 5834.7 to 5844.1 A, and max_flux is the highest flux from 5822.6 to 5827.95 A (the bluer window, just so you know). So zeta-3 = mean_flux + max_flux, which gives 39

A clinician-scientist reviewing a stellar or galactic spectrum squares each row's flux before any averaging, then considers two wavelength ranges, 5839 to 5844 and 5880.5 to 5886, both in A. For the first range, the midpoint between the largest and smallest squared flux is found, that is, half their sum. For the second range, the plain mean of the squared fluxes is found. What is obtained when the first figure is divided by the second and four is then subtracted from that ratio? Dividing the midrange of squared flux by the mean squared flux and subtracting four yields -2.81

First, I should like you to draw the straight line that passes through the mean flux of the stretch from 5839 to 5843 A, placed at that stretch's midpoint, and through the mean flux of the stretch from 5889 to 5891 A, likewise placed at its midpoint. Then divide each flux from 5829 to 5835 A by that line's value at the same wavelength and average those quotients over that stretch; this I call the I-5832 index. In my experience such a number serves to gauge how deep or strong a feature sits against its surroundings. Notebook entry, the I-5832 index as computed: 0.98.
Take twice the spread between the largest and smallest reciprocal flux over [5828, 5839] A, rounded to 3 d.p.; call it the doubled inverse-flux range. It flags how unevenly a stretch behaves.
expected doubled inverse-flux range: 0.002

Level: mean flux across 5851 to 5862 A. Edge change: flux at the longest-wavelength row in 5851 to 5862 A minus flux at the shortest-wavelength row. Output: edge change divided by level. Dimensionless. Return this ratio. -0.01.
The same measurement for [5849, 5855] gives -0.03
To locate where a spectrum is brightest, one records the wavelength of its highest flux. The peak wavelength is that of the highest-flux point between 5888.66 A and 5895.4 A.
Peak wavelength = 5894.76 A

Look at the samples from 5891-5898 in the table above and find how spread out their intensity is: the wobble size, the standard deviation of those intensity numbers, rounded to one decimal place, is 0.6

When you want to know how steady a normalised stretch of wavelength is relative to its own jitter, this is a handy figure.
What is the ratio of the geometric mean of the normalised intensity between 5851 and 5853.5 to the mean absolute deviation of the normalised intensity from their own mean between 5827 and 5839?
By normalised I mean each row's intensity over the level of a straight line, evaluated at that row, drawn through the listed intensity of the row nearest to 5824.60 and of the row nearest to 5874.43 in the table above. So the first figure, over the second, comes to 182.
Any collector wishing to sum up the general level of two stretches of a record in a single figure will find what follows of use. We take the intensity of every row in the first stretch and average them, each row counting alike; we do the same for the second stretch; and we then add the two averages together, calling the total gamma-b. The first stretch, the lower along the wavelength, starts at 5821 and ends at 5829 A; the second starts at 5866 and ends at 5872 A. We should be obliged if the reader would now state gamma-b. 39.3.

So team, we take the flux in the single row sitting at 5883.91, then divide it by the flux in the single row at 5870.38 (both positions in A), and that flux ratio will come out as 0.90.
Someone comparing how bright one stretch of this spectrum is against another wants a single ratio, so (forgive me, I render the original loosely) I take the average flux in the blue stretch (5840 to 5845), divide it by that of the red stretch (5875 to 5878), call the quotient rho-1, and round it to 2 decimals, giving 0.99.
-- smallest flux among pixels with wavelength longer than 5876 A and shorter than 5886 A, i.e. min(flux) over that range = 16.96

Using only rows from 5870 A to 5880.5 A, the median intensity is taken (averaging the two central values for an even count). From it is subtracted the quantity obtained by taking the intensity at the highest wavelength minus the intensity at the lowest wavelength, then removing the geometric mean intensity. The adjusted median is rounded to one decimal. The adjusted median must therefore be 39.6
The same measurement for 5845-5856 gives 39.1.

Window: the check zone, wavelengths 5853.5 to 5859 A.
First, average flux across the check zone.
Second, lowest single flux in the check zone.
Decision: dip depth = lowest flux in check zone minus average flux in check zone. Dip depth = -0.03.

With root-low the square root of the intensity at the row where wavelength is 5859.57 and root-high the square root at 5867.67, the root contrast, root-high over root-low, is 1.02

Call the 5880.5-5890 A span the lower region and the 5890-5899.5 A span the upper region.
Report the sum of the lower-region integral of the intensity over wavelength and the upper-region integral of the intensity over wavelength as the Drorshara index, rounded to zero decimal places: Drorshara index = 310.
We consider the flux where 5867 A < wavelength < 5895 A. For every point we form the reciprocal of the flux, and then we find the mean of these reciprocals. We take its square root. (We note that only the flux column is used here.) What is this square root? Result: 0.238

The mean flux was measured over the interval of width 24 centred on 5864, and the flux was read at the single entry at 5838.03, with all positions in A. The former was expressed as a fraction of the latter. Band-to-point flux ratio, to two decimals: 0.98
